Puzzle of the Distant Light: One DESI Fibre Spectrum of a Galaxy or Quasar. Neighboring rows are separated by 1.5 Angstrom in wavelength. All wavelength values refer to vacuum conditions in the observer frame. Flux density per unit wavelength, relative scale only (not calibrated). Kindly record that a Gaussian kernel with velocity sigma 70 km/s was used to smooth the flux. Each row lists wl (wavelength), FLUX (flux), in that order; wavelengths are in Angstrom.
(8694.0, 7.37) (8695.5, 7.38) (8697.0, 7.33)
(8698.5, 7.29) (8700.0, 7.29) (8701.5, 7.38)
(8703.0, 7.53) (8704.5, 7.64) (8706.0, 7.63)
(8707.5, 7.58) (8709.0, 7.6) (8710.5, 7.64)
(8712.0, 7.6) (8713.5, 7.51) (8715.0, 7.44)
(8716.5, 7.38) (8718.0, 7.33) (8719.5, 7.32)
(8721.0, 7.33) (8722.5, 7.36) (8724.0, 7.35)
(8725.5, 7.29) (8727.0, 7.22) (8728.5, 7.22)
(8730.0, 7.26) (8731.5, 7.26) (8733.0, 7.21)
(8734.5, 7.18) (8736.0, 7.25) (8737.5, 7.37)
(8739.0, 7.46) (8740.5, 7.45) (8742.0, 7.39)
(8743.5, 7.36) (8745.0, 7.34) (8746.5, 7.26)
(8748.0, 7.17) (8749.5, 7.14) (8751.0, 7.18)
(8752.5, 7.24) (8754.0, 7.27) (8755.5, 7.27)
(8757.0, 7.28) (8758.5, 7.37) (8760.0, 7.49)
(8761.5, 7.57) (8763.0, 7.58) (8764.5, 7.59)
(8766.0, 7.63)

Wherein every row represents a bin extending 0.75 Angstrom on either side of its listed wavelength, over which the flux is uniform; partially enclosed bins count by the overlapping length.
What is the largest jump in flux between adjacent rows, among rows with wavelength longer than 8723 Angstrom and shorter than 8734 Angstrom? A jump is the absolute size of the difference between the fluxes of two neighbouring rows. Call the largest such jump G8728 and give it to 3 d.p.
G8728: 0.070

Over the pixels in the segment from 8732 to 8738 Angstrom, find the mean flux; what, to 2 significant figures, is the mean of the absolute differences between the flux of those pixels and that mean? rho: 0.059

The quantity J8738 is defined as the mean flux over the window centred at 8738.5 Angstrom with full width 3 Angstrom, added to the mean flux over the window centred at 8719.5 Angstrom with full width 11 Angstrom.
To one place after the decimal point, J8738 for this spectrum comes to 14.8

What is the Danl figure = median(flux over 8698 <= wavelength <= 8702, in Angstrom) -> 7.29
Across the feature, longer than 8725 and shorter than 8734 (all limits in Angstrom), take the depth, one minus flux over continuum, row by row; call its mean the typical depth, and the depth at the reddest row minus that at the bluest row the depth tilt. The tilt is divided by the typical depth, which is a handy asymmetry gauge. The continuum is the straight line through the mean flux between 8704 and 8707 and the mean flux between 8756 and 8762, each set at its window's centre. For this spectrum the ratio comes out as 0.2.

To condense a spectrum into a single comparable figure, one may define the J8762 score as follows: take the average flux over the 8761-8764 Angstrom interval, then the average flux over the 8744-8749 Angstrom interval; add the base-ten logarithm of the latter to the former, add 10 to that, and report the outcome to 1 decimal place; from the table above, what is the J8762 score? 18.4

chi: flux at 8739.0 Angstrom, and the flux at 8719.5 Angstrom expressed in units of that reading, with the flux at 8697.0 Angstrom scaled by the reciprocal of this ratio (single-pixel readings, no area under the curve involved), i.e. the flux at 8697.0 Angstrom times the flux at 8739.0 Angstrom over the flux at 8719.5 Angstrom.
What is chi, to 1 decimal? 7.5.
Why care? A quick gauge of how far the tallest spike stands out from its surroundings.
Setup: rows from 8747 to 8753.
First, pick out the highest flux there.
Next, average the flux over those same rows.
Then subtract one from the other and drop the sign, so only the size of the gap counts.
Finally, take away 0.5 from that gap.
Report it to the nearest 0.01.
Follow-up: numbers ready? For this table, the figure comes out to -0.44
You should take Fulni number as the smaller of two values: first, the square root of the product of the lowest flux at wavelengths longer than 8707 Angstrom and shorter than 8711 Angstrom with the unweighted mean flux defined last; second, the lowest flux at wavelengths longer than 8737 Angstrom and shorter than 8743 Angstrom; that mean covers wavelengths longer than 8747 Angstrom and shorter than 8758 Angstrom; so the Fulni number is 7.37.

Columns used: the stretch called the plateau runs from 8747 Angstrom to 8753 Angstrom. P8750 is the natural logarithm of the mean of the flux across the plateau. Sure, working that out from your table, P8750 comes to 1.972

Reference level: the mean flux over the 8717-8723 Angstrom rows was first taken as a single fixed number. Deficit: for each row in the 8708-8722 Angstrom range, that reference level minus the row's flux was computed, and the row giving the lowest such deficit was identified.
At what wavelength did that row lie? 8710.5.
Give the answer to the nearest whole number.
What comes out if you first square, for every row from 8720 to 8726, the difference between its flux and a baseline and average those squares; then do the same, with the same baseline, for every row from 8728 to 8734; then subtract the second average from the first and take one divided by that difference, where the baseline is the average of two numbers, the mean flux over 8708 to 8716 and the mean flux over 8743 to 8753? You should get -46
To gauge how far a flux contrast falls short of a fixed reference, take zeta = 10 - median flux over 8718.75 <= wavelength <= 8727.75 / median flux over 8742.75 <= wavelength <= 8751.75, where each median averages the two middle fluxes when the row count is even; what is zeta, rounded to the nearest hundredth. 8.99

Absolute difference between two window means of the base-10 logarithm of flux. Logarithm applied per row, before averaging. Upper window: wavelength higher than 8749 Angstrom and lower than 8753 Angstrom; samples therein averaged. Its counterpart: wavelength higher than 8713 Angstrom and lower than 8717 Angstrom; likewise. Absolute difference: 0.0152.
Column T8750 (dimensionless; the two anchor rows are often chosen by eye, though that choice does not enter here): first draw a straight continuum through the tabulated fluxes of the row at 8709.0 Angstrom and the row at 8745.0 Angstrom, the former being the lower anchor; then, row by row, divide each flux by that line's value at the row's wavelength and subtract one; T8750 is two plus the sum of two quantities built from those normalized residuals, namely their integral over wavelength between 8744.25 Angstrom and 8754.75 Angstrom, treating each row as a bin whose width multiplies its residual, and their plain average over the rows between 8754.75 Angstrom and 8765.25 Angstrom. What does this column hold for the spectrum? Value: 1.92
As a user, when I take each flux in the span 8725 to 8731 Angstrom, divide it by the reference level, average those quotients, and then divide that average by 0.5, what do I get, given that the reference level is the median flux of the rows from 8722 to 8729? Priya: 1.988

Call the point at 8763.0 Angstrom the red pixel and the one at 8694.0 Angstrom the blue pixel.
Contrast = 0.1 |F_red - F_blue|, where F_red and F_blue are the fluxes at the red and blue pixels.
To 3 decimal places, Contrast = 0.021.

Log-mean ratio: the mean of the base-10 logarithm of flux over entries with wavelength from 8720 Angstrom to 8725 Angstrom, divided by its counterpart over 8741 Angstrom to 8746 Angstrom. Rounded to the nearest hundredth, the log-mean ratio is 1.00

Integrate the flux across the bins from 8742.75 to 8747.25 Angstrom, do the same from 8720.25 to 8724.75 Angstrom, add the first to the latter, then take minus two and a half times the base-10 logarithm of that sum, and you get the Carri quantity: -4.549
